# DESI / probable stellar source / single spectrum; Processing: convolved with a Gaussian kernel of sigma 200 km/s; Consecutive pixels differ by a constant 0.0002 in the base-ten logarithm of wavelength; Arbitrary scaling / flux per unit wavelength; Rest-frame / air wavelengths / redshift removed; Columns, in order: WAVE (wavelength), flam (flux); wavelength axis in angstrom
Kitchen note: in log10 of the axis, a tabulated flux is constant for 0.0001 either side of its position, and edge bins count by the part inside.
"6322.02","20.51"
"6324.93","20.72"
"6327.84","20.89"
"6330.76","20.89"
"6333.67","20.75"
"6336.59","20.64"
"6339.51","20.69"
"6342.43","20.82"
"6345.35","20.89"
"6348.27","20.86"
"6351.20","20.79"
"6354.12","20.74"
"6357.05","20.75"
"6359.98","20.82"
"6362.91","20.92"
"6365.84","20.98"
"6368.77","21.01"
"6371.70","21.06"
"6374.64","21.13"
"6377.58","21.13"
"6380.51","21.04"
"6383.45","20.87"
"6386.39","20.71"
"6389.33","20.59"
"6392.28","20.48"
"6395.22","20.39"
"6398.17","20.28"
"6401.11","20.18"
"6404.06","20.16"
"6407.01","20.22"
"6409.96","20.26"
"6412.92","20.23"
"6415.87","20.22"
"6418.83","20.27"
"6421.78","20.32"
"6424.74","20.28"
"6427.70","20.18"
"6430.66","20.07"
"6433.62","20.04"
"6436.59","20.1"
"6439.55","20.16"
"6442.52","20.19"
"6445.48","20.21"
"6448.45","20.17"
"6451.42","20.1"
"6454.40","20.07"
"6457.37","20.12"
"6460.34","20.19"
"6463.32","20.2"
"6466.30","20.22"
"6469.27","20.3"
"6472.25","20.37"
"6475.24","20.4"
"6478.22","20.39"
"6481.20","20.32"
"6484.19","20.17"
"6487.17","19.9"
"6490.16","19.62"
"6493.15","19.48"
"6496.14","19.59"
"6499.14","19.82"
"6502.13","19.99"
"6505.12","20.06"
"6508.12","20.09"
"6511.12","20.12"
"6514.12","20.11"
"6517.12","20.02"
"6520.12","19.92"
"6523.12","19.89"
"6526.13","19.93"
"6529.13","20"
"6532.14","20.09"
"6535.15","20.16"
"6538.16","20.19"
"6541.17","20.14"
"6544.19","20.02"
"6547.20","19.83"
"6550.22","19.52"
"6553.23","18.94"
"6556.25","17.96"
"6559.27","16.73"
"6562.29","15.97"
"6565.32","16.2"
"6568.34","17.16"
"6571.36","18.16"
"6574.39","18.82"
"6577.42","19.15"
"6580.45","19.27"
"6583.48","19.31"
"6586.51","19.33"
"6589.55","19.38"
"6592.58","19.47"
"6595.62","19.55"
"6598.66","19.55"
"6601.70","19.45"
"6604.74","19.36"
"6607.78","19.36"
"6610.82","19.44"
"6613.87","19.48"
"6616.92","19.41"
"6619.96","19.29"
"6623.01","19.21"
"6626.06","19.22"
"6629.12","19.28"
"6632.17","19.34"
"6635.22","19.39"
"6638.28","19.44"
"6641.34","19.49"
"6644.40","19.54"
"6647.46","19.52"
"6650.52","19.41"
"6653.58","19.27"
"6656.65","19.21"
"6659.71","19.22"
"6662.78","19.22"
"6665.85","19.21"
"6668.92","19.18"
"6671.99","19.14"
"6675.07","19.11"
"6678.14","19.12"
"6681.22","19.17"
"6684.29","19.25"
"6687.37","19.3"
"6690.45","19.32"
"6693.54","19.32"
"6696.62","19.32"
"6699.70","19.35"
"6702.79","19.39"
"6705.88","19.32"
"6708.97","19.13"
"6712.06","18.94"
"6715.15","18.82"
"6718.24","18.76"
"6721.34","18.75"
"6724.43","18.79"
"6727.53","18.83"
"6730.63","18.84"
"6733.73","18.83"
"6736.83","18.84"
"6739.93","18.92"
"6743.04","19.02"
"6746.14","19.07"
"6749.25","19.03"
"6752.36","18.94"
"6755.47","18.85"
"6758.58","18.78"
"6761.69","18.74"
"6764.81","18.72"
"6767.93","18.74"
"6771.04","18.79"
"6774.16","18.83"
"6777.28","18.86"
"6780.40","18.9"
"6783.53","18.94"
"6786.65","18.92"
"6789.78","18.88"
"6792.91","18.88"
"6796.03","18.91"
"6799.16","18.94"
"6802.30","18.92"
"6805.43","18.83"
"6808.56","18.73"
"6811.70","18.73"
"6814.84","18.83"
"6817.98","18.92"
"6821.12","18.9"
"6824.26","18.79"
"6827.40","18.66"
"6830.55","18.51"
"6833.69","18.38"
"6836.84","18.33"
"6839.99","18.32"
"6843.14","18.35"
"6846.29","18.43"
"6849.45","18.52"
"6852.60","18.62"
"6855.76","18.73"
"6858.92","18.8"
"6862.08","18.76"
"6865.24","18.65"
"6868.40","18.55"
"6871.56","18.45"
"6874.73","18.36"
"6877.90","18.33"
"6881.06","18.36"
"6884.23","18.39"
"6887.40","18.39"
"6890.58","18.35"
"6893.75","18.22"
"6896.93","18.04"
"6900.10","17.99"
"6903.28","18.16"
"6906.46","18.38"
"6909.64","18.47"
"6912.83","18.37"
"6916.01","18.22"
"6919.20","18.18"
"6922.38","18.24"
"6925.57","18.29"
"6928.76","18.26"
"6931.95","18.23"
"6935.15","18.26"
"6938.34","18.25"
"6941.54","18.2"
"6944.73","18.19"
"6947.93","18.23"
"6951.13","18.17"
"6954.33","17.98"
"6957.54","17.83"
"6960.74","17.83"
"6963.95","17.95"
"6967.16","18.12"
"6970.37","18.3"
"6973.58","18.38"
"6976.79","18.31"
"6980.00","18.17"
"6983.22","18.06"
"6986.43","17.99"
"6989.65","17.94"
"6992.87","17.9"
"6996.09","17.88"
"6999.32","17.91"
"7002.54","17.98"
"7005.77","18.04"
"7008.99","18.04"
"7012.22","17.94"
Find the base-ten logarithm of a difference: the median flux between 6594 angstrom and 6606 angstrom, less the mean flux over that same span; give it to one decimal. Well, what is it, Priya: -1.6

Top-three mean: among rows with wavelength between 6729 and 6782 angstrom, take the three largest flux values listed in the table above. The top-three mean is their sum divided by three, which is 19.0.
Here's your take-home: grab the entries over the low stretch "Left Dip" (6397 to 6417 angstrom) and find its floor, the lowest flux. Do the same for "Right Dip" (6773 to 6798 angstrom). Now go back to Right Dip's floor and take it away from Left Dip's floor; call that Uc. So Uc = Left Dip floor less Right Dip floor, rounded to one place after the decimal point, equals 1.3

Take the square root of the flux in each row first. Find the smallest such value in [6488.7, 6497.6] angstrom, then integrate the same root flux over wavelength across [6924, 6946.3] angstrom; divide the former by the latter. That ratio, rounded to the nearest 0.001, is 0.046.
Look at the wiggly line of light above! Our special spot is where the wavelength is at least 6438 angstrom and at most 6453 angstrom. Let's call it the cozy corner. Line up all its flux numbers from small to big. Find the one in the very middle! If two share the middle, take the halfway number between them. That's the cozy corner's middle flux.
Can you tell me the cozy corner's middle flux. 20.2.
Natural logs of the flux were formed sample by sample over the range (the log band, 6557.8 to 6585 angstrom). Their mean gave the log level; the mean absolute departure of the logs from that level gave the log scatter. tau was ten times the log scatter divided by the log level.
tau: 0.235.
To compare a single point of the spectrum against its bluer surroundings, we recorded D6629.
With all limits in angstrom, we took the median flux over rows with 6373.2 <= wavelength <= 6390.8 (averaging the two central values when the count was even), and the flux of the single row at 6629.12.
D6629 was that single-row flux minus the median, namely -1.7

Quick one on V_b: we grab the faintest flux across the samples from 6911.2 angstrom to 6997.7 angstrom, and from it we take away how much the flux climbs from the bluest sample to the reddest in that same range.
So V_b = 18.3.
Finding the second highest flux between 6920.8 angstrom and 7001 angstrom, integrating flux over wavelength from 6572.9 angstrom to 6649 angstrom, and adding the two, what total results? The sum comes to 1492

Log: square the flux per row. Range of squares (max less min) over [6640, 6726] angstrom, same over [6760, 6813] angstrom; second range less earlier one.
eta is -22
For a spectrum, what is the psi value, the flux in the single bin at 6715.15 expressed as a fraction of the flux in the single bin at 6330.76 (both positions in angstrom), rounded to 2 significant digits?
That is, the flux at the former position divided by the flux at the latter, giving 0.90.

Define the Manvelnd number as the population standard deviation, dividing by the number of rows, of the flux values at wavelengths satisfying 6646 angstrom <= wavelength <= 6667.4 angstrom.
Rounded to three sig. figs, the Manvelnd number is 0.113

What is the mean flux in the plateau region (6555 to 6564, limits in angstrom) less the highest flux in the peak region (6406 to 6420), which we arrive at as -3.4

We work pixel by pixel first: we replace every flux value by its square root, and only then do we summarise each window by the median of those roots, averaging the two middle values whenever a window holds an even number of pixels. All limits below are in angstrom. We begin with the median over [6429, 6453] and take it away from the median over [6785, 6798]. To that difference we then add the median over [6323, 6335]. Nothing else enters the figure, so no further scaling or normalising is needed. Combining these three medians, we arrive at 4.42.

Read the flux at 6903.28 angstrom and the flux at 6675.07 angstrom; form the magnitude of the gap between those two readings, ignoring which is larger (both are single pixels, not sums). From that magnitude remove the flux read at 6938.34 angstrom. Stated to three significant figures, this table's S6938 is -17.3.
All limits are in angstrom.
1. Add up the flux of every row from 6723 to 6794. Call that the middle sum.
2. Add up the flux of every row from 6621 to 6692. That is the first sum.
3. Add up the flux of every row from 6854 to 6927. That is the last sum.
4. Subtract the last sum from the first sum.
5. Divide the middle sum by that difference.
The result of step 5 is 21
